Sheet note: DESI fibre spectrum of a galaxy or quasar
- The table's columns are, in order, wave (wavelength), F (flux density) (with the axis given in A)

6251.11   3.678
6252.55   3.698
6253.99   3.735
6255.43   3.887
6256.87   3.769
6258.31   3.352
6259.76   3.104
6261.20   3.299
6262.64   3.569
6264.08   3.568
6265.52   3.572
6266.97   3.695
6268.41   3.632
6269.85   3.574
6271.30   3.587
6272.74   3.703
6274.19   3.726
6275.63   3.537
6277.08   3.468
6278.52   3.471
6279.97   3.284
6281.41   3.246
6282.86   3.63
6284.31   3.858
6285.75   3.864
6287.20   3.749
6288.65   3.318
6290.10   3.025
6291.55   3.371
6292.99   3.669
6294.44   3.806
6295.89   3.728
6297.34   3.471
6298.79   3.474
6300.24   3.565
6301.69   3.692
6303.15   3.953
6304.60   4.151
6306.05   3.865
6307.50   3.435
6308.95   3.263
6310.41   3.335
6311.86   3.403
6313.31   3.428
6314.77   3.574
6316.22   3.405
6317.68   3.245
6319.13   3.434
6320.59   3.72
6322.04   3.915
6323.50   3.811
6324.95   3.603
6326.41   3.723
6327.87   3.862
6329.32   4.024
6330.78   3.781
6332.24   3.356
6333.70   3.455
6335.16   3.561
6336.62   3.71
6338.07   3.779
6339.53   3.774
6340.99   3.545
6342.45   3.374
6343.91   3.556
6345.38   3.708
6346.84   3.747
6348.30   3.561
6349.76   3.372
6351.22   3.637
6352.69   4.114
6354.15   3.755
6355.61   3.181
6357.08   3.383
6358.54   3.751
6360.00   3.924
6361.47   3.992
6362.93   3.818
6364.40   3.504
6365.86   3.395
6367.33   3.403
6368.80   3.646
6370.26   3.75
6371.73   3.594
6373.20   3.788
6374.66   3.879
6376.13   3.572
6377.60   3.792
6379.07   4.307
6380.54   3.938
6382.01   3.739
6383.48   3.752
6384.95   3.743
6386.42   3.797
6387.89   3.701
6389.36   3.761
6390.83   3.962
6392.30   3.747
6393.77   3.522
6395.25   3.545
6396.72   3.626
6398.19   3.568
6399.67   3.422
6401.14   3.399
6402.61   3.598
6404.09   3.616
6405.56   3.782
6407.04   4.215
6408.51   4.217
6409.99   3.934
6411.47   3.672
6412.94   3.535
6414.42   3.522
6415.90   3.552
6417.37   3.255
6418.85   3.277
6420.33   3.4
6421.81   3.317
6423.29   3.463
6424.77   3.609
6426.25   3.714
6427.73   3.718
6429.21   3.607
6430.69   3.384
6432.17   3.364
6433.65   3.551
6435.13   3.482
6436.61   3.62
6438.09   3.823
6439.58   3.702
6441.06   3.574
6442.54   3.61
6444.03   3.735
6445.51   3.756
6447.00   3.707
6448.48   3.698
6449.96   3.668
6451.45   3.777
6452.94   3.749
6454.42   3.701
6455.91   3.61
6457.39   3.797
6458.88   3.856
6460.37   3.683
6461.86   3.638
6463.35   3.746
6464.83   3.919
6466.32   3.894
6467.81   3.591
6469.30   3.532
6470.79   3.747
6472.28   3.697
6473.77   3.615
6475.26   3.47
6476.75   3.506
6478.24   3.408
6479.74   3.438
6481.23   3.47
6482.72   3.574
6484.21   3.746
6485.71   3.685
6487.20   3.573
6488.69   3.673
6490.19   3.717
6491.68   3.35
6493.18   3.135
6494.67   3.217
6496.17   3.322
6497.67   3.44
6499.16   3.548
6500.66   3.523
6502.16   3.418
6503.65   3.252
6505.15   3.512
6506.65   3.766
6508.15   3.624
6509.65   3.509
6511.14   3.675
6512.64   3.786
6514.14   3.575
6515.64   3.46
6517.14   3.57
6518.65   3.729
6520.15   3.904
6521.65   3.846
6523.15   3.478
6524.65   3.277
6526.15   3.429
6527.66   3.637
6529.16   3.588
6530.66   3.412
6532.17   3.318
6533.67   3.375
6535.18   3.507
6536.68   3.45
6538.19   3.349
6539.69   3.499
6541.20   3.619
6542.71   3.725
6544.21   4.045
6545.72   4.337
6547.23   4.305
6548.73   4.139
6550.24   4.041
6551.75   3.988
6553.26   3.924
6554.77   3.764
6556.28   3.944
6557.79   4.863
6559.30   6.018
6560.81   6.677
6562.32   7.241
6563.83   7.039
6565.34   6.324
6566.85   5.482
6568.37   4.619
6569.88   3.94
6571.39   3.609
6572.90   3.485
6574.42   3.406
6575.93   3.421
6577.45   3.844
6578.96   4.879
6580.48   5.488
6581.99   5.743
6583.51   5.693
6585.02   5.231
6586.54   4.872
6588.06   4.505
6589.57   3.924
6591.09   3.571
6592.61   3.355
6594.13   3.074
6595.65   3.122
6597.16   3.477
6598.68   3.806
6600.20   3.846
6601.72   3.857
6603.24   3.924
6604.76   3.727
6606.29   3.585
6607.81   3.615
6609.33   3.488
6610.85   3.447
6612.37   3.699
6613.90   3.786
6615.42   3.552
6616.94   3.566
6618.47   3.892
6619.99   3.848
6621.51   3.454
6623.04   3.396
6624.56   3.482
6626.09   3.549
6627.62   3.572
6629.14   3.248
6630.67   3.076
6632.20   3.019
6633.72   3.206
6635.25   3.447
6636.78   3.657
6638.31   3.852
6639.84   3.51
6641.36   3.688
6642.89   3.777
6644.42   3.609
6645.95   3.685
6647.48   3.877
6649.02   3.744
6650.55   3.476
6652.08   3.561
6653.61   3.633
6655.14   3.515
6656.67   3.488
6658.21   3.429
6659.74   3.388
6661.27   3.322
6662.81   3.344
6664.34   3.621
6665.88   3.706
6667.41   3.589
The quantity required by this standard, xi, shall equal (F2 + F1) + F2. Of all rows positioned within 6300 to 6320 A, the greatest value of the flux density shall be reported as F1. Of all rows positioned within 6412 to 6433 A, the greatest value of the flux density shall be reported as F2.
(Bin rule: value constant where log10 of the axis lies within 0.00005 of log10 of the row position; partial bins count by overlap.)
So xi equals 11.59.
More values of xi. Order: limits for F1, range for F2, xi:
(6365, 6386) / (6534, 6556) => 12.98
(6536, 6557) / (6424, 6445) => 11.98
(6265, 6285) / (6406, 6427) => 12.29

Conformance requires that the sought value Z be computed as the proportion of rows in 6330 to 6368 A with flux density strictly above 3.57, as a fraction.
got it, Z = 0.50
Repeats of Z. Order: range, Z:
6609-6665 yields 0.41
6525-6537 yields 0.25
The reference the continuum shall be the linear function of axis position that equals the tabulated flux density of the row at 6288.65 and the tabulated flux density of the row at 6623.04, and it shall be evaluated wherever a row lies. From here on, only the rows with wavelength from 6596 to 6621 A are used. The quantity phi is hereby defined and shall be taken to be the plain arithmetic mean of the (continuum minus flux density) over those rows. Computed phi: -0.30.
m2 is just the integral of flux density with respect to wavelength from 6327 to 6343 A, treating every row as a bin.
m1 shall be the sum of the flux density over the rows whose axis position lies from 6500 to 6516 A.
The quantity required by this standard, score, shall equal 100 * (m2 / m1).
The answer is 149.8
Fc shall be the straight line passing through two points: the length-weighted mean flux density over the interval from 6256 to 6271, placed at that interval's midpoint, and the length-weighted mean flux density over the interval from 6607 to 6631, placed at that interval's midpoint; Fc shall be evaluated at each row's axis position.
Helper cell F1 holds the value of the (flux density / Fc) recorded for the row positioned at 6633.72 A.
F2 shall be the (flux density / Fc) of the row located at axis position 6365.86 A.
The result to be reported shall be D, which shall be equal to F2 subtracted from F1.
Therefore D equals -0.06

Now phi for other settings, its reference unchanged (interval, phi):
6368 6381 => -0.47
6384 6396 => -0.38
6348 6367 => -0.31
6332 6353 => -0.29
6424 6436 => -0.20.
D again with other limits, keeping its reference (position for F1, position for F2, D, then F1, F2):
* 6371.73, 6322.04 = -0.09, 1.02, 1.11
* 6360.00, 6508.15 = 0.09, 1.11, 1.02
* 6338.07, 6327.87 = -0.02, 1.07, 1.10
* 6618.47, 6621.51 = 0.12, 1.10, 0.97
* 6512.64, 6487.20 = 0.06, 1.07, 1.01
